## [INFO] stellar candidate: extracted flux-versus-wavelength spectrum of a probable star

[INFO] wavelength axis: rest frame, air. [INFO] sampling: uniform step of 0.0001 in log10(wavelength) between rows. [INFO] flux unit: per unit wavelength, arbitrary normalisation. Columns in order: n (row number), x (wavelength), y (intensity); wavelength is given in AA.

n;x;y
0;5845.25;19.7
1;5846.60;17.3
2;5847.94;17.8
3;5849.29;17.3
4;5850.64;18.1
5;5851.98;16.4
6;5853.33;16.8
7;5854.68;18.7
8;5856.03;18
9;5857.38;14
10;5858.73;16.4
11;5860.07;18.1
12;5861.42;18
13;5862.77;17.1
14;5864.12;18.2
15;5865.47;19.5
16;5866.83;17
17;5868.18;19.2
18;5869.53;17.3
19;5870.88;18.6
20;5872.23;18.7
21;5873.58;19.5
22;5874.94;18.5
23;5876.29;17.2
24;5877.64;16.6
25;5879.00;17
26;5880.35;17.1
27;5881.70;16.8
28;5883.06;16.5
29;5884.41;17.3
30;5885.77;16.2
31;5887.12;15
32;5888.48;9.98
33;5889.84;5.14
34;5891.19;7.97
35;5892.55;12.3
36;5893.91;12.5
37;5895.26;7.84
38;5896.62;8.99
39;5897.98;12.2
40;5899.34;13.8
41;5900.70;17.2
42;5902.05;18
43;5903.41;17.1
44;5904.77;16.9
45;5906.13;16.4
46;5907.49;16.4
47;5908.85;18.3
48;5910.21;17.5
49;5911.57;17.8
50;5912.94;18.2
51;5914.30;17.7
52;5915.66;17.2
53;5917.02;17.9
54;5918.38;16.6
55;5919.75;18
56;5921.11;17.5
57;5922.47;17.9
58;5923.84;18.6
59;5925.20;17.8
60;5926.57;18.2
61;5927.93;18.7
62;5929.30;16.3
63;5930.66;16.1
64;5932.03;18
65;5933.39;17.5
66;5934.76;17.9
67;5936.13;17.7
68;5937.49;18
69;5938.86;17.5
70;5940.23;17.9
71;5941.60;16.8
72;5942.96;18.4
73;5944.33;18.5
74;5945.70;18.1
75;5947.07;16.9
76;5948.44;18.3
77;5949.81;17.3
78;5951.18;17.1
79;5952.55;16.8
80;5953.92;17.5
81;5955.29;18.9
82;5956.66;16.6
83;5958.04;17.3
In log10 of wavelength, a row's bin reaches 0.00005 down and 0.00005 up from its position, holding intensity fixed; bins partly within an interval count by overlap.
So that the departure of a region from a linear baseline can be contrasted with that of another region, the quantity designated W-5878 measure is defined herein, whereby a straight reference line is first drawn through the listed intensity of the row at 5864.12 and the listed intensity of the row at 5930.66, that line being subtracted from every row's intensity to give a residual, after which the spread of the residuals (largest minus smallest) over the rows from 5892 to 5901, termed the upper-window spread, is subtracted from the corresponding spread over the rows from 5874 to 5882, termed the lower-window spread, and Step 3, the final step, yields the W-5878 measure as -7.7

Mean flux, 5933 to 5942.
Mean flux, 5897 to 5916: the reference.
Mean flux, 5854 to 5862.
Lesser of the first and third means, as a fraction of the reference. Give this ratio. 1.0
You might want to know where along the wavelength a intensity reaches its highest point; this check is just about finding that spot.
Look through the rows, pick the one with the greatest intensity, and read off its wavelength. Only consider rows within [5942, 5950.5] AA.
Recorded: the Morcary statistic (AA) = 5944.33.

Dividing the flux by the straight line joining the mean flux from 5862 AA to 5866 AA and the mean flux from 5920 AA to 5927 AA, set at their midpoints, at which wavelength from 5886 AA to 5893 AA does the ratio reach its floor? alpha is 5889.84 AA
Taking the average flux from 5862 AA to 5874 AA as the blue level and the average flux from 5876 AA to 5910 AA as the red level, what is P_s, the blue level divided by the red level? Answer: 1.27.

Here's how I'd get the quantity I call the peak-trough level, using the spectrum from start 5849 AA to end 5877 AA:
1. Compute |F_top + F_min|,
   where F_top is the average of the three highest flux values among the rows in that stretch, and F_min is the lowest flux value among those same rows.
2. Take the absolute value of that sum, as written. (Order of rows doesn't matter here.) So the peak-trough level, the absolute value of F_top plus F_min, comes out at 33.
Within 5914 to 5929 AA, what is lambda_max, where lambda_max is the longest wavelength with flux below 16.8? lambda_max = 5918.38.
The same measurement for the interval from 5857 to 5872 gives 5858.73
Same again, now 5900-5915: 5907.49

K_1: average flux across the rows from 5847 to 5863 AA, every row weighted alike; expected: 17.2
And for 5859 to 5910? 15.7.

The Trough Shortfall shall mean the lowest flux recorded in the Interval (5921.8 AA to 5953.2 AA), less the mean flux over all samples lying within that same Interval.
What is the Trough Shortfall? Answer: -1.6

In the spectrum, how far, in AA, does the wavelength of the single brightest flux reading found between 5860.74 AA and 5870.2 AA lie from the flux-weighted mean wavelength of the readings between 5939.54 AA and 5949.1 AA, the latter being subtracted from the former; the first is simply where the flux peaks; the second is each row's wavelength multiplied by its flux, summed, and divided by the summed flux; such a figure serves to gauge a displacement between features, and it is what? -78.9 AA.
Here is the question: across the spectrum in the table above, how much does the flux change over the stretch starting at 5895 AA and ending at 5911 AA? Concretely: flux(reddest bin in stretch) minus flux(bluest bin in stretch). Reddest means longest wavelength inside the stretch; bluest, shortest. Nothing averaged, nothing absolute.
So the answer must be 9.7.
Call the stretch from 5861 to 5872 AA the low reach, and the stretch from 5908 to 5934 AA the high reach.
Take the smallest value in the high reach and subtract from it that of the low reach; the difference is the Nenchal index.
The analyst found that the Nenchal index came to -1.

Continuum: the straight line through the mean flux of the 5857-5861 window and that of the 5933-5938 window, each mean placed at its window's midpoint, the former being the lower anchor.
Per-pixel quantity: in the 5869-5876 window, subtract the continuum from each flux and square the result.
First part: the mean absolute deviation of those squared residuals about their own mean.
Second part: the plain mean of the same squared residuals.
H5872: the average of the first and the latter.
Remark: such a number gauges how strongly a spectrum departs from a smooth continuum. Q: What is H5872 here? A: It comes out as 3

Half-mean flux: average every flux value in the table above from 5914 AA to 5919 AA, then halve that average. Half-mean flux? 8.68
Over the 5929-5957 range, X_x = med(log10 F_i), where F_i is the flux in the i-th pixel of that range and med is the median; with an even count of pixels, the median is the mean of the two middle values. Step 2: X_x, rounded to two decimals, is 1.24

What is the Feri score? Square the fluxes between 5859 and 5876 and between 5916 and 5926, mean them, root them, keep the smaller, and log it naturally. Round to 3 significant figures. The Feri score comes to 2.88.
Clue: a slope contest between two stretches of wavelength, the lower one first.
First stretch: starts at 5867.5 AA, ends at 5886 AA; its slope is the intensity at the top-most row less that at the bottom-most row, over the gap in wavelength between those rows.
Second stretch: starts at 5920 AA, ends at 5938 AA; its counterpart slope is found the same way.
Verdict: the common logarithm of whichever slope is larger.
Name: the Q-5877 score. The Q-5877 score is -1.5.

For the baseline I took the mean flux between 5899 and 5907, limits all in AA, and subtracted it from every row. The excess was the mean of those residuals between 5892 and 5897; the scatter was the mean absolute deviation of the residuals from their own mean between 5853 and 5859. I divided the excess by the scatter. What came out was -4.9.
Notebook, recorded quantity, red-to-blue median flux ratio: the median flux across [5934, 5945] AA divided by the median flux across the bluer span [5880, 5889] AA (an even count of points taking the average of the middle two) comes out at 1.08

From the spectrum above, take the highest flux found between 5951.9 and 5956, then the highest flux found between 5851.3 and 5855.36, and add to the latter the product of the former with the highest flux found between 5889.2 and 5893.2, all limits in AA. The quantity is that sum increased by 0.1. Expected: 251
